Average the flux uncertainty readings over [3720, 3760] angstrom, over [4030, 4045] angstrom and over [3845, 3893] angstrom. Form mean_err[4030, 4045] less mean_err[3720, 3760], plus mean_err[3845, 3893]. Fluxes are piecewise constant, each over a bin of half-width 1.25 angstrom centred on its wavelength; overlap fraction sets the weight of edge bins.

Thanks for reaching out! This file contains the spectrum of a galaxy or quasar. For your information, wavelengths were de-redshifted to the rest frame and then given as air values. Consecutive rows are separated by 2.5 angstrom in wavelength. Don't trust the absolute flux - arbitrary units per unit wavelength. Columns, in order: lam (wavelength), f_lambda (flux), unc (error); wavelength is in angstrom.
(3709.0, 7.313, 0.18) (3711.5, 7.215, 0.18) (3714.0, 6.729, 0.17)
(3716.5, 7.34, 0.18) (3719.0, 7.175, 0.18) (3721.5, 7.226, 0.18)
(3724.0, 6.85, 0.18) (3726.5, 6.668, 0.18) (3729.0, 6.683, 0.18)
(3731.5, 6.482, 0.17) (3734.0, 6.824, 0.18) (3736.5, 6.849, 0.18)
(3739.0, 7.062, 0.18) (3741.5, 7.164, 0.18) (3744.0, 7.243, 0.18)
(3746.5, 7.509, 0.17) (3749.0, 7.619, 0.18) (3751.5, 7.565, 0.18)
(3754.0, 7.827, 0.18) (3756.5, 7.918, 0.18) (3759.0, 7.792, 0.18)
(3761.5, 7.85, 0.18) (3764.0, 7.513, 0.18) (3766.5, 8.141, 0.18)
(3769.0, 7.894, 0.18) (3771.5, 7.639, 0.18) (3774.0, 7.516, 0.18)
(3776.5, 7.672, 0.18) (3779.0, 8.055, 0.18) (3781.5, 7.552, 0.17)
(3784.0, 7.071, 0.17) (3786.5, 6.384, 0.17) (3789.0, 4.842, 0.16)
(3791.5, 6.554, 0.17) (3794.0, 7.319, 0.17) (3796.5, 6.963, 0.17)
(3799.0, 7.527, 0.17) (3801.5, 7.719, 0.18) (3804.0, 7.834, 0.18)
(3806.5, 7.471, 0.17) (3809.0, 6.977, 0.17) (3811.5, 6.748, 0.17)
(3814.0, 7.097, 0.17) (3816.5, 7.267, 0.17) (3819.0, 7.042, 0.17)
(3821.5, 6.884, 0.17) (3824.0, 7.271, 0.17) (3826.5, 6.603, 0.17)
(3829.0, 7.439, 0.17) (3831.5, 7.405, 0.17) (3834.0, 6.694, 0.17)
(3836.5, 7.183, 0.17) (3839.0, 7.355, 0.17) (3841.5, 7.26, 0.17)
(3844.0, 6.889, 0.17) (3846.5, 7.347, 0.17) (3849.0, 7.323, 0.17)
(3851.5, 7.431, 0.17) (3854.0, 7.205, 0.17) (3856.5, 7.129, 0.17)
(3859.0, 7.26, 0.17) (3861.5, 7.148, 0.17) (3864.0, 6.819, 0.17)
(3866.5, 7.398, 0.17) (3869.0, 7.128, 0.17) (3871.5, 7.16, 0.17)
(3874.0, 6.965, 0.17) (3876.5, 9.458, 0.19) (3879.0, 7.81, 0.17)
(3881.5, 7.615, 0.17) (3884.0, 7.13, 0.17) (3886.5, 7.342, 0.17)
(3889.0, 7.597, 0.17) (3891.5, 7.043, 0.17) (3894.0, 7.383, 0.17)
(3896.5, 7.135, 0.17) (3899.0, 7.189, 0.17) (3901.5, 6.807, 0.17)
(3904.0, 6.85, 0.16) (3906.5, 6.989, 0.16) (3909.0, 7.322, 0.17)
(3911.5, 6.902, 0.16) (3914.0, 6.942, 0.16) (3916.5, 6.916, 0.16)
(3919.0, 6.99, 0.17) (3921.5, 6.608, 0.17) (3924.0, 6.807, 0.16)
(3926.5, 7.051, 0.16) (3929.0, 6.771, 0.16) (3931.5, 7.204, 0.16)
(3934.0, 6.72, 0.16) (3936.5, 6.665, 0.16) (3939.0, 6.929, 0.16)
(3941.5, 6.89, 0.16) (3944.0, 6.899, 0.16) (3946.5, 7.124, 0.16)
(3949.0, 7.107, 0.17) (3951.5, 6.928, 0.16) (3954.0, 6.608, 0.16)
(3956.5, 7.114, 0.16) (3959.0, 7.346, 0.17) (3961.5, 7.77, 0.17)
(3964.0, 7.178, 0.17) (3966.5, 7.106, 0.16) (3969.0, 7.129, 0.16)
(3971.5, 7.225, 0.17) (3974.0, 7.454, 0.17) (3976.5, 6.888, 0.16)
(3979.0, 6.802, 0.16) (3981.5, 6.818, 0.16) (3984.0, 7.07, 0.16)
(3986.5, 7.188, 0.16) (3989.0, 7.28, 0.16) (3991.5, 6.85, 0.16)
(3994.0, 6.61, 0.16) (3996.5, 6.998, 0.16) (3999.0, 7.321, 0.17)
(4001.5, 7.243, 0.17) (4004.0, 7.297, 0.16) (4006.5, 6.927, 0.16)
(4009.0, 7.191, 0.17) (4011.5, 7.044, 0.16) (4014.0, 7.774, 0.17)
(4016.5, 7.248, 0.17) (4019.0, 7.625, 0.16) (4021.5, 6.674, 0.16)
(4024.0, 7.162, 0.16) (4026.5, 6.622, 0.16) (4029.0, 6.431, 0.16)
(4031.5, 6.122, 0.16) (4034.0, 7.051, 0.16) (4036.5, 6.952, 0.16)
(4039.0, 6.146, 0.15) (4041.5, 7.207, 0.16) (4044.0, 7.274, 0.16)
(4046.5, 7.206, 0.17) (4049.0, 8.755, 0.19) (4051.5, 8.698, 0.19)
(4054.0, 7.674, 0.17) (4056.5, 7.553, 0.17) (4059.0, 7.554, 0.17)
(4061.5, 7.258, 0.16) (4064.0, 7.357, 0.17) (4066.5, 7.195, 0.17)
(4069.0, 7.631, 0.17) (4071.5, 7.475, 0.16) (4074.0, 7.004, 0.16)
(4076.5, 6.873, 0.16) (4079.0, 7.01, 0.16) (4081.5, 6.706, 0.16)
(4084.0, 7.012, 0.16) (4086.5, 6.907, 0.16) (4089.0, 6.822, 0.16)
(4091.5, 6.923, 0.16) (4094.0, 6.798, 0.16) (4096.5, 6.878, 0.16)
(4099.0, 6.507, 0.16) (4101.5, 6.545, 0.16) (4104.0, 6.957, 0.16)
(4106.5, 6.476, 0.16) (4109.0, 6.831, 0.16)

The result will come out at 0.151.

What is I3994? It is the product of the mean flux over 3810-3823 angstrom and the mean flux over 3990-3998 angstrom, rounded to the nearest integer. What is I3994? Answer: 48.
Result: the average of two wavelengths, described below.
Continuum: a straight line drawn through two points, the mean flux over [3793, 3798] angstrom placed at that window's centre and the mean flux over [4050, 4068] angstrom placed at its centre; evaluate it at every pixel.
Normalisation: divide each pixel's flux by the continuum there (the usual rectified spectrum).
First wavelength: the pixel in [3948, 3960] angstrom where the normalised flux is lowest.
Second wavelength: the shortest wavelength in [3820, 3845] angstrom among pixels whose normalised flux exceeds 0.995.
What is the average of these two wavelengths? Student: 3889.0 angstrom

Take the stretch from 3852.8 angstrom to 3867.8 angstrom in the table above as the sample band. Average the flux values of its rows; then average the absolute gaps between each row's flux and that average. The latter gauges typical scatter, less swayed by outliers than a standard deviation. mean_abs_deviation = 0.13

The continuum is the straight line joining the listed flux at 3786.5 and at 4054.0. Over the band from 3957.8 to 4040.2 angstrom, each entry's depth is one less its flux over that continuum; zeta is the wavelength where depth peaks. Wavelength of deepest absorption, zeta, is 4039.0 angstrom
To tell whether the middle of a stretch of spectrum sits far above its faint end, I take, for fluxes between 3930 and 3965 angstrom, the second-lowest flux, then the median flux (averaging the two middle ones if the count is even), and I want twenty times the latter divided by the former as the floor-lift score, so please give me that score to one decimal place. 21.1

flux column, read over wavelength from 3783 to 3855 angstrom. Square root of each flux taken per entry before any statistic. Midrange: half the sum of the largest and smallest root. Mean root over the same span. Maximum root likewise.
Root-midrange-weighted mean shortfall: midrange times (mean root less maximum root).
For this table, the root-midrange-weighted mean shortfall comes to -0.35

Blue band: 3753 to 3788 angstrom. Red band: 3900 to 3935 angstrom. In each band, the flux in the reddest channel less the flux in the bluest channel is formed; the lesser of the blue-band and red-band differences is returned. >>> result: -1.4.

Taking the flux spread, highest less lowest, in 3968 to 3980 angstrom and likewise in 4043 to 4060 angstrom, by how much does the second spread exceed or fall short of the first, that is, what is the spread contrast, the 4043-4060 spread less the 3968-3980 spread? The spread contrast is 0.90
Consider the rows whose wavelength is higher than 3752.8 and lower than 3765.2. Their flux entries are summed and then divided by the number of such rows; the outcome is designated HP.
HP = 7.8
